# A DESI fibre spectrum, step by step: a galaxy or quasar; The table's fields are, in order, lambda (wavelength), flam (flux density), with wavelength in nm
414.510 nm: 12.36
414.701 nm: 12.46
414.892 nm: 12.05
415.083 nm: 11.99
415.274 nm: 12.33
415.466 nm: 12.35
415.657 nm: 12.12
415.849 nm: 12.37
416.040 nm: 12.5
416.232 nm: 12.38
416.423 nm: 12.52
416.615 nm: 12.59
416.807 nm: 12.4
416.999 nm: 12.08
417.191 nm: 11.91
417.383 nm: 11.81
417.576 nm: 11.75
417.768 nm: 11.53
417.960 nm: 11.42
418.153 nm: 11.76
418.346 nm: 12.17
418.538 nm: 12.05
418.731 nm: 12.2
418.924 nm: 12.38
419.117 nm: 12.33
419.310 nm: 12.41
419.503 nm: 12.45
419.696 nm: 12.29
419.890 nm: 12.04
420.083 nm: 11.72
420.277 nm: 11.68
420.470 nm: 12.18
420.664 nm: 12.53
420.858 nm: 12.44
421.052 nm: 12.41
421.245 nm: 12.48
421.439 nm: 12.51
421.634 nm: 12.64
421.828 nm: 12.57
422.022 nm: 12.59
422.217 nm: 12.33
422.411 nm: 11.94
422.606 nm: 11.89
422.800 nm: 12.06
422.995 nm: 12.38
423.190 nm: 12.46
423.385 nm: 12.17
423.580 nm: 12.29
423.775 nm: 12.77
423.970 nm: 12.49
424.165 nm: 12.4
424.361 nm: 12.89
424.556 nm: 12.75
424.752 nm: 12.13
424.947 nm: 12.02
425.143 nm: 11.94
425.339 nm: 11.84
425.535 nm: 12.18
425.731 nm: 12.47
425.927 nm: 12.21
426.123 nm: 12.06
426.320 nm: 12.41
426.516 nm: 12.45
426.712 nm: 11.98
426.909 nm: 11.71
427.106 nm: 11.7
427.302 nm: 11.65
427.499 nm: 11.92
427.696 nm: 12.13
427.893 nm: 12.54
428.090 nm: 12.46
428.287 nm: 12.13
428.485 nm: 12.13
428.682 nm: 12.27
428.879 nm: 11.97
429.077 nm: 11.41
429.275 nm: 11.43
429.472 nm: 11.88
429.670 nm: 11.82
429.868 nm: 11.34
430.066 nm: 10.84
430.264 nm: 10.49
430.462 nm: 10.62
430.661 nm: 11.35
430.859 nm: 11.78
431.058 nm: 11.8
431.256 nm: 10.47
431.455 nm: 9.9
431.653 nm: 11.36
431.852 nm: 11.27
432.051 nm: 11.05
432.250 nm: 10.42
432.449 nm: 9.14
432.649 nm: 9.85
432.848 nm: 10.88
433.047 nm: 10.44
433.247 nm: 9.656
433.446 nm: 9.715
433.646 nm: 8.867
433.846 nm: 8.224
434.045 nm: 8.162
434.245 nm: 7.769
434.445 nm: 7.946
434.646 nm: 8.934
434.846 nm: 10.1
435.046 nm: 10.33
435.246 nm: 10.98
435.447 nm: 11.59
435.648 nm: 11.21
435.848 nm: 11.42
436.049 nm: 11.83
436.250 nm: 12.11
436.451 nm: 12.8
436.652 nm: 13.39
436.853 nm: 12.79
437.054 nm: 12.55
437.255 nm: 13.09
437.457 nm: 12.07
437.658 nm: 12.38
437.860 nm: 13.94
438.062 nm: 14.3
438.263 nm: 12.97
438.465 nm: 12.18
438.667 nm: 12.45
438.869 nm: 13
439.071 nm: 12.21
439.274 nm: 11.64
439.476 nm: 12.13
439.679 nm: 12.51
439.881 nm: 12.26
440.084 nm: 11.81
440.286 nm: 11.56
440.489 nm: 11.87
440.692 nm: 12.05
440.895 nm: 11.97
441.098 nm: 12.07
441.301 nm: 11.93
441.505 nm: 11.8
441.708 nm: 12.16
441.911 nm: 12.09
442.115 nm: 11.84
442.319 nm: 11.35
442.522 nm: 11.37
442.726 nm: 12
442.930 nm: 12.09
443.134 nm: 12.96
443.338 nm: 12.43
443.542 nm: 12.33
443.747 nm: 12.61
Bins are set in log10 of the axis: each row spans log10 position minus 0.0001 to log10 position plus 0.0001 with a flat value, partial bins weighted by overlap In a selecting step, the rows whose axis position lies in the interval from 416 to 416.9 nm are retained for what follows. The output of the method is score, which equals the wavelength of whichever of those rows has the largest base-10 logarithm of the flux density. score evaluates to 416.615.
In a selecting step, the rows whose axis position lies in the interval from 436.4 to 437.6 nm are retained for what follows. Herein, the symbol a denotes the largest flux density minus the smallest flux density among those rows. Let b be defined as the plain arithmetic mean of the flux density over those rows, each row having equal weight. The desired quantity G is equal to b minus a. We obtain 11.5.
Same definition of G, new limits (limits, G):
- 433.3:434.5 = 6.5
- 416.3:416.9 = 12.3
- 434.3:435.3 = 6.6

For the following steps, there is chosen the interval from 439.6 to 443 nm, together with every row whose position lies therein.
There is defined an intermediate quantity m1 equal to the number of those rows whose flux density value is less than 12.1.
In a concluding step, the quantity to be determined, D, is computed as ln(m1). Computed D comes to 2.64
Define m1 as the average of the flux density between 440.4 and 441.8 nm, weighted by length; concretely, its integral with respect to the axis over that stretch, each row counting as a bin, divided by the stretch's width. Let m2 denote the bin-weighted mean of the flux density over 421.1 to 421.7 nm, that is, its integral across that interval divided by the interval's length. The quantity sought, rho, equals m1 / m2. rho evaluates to 0.96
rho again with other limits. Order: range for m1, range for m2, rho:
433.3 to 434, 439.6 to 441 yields 0.74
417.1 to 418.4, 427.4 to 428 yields 0.96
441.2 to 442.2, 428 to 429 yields 0.98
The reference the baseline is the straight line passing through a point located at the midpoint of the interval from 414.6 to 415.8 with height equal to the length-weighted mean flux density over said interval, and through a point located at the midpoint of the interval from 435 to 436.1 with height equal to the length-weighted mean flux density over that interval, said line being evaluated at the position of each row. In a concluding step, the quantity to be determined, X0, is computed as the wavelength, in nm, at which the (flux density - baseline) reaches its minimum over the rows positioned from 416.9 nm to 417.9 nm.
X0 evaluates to 417.768 nm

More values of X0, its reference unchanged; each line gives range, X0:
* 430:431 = 430.264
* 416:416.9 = 416.232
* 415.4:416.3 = 415.657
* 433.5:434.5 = 434.245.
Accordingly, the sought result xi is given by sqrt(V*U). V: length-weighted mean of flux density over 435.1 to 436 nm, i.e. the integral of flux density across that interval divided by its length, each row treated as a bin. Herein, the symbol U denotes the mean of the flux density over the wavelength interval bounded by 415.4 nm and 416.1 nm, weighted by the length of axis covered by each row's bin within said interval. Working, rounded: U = 12.3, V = 11.3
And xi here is 11.79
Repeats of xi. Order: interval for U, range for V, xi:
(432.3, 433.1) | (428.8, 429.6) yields 10.84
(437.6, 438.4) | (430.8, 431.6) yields 12.13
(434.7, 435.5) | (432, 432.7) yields 10.33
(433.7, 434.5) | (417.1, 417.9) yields 9.74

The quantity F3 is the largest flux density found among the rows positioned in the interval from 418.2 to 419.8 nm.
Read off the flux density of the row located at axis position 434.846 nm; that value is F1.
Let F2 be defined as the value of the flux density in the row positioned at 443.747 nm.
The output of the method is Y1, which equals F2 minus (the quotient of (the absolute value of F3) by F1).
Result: 11.4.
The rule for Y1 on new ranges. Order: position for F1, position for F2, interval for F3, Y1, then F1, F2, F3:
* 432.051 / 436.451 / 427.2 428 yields 11.7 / 11.05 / 12.8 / 12.54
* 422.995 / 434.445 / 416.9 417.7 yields 7.0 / 12.38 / 7.946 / 12.08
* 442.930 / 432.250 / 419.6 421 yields 9.4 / 12.09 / 10.42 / 12.53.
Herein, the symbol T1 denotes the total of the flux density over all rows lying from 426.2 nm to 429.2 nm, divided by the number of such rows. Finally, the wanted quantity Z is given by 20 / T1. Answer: 1.66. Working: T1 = 12.06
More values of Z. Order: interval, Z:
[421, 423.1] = 1.62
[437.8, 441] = 1.61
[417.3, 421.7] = 1.65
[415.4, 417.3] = 1.62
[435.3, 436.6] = 1.69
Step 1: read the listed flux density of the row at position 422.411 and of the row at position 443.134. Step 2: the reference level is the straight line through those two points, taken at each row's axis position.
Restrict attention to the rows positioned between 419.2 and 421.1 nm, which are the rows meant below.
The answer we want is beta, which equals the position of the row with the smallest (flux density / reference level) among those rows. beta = 420.277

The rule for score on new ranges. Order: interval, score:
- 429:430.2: 429.472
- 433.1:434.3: 433.446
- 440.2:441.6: 441.098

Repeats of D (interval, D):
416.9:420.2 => 2.30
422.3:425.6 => 1.79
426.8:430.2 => 2.40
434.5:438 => 2.20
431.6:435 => 2.83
